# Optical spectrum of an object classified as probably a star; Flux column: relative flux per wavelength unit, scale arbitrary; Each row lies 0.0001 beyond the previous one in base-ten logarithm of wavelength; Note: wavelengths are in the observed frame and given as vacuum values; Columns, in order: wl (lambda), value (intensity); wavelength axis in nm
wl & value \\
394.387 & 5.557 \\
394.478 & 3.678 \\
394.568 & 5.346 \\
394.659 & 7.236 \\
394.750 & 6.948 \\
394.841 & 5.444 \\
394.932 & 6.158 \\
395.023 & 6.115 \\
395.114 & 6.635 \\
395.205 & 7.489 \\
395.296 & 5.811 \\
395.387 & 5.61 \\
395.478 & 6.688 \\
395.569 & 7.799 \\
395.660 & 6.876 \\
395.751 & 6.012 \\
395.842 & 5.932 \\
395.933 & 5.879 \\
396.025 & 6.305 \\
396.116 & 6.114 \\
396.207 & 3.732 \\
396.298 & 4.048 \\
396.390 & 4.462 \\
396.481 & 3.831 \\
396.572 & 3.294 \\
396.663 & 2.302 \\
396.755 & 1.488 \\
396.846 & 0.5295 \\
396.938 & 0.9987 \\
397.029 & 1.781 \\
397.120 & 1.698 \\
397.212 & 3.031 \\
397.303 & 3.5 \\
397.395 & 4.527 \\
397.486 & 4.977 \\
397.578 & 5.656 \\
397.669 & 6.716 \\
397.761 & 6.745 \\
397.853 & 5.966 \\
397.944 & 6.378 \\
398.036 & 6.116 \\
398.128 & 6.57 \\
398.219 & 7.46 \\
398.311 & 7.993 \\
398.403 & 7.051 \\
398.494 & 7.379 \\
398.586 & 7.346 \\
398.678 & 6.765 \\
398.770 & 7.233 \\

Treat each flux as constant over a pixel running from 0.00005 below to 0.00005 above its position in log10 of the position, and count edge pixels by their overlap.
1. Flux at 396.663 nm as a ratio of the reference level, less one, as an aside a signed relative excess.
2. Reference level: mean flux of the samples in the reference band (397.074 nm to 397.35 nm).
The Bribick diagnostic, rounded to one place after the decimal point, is -0.2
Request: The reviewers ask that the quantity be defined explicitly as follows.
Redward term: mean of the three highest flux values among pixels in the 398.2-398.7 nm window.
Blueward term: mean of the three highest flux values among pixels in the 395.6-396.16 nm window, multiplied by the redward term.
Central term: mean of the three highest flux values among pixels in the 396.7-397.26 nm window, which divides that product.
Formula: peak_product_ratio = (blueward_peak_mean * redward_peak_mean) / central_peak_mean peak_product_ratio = 22.6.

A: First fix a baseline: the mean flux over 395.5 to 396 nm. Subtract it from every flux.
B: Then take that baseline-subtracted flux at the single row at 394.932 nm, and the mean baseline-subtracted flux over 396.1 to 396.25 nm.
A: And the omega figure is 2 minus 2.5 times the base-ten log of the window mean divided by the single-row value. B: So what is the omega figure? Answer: 0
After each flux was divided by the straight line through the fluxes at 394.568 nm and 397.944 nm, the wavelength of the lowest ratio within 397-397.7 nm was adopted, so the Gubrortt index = 397.120 nm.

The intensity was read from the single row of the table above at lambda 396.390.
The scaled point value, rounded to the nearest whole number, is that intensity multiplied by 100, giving 446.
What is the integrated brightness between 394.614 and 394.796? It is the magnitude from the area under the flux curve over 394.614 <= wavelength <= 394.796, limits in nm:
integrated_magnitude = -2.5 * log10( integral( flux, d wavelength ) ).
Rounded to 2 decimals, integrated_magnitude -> -0.28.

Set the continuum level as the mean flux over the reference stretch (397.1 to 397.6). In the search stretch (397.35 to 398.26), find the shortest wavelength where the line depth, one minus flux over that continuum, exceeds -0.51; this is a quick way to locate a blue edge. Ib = 397.395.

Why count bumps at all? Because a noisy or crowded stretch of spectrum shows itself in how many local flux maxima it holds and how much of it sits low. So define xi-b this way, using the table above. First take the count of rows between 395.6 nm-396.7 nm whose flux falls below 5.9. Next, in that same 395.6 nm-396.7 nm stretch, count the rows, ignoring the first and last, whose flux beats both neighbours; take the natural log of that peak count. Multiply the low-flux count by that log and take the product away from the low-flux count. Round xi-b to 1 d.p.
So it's 2.1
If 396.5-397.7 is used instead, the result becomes 12.0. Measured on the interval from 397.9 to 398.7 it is 0.0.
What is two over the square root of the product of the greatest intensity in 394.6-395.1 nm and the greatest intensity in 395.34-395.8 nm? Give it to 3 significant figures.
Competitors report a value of 0.266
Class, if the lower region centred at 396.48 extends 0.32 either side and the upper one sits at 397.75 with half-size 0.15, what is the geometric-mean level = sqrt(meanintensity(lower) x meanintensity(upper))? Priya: 4.6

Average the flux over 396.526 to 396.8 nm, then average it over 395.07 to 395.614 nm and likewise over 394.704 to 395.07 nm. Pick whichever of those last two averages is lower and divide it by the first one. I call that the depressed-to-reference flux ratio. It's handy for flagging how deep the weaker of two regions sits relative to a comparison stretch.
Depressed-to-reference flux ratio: 2.6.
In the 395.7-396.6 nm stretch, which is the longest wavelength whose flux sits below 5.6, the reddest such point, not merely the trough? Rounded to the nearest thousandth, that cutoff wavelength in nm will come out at 396.572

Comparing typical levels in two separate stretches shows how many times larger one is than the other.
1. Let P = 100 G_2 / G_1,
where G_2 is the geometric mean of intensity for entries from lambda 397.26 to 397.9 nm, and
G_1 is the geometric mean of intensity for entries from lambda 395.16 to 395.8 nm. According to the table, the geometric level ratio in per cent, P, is 81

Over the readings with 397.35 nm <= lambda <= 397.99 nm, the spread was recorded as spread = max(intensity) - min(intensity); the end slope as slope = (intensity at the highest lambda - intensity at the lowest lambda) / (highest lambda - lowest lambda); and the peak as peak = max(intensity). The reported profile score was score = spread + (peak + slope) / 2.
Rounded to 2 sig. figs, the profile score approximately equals 7.3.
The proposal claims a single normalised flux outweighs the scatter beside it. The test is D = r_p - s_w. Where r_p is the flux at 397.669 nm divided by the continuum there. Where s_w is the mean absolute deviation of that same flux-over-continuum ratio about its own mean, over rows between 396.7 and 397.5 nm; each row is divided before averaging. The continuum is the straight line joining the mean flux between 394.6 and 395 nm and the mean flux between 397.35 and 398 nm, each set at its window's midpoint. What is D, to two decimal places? 0.92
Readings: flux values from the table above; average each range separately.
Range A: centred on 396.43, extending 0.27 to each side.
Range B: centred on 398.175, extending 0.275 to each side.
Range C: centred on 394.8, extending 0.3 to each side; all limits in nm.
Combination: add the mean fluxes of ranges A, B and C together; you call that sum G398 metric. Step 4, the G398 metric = 16.7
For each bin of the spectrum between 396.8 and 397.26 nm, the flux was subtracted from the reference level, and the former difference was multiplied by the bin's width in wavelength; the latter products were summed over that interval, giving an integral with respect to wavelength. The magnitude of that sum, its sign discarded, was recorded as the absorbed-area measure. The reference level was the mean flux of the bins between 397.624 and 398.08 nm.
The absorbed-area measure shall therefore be 2.2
